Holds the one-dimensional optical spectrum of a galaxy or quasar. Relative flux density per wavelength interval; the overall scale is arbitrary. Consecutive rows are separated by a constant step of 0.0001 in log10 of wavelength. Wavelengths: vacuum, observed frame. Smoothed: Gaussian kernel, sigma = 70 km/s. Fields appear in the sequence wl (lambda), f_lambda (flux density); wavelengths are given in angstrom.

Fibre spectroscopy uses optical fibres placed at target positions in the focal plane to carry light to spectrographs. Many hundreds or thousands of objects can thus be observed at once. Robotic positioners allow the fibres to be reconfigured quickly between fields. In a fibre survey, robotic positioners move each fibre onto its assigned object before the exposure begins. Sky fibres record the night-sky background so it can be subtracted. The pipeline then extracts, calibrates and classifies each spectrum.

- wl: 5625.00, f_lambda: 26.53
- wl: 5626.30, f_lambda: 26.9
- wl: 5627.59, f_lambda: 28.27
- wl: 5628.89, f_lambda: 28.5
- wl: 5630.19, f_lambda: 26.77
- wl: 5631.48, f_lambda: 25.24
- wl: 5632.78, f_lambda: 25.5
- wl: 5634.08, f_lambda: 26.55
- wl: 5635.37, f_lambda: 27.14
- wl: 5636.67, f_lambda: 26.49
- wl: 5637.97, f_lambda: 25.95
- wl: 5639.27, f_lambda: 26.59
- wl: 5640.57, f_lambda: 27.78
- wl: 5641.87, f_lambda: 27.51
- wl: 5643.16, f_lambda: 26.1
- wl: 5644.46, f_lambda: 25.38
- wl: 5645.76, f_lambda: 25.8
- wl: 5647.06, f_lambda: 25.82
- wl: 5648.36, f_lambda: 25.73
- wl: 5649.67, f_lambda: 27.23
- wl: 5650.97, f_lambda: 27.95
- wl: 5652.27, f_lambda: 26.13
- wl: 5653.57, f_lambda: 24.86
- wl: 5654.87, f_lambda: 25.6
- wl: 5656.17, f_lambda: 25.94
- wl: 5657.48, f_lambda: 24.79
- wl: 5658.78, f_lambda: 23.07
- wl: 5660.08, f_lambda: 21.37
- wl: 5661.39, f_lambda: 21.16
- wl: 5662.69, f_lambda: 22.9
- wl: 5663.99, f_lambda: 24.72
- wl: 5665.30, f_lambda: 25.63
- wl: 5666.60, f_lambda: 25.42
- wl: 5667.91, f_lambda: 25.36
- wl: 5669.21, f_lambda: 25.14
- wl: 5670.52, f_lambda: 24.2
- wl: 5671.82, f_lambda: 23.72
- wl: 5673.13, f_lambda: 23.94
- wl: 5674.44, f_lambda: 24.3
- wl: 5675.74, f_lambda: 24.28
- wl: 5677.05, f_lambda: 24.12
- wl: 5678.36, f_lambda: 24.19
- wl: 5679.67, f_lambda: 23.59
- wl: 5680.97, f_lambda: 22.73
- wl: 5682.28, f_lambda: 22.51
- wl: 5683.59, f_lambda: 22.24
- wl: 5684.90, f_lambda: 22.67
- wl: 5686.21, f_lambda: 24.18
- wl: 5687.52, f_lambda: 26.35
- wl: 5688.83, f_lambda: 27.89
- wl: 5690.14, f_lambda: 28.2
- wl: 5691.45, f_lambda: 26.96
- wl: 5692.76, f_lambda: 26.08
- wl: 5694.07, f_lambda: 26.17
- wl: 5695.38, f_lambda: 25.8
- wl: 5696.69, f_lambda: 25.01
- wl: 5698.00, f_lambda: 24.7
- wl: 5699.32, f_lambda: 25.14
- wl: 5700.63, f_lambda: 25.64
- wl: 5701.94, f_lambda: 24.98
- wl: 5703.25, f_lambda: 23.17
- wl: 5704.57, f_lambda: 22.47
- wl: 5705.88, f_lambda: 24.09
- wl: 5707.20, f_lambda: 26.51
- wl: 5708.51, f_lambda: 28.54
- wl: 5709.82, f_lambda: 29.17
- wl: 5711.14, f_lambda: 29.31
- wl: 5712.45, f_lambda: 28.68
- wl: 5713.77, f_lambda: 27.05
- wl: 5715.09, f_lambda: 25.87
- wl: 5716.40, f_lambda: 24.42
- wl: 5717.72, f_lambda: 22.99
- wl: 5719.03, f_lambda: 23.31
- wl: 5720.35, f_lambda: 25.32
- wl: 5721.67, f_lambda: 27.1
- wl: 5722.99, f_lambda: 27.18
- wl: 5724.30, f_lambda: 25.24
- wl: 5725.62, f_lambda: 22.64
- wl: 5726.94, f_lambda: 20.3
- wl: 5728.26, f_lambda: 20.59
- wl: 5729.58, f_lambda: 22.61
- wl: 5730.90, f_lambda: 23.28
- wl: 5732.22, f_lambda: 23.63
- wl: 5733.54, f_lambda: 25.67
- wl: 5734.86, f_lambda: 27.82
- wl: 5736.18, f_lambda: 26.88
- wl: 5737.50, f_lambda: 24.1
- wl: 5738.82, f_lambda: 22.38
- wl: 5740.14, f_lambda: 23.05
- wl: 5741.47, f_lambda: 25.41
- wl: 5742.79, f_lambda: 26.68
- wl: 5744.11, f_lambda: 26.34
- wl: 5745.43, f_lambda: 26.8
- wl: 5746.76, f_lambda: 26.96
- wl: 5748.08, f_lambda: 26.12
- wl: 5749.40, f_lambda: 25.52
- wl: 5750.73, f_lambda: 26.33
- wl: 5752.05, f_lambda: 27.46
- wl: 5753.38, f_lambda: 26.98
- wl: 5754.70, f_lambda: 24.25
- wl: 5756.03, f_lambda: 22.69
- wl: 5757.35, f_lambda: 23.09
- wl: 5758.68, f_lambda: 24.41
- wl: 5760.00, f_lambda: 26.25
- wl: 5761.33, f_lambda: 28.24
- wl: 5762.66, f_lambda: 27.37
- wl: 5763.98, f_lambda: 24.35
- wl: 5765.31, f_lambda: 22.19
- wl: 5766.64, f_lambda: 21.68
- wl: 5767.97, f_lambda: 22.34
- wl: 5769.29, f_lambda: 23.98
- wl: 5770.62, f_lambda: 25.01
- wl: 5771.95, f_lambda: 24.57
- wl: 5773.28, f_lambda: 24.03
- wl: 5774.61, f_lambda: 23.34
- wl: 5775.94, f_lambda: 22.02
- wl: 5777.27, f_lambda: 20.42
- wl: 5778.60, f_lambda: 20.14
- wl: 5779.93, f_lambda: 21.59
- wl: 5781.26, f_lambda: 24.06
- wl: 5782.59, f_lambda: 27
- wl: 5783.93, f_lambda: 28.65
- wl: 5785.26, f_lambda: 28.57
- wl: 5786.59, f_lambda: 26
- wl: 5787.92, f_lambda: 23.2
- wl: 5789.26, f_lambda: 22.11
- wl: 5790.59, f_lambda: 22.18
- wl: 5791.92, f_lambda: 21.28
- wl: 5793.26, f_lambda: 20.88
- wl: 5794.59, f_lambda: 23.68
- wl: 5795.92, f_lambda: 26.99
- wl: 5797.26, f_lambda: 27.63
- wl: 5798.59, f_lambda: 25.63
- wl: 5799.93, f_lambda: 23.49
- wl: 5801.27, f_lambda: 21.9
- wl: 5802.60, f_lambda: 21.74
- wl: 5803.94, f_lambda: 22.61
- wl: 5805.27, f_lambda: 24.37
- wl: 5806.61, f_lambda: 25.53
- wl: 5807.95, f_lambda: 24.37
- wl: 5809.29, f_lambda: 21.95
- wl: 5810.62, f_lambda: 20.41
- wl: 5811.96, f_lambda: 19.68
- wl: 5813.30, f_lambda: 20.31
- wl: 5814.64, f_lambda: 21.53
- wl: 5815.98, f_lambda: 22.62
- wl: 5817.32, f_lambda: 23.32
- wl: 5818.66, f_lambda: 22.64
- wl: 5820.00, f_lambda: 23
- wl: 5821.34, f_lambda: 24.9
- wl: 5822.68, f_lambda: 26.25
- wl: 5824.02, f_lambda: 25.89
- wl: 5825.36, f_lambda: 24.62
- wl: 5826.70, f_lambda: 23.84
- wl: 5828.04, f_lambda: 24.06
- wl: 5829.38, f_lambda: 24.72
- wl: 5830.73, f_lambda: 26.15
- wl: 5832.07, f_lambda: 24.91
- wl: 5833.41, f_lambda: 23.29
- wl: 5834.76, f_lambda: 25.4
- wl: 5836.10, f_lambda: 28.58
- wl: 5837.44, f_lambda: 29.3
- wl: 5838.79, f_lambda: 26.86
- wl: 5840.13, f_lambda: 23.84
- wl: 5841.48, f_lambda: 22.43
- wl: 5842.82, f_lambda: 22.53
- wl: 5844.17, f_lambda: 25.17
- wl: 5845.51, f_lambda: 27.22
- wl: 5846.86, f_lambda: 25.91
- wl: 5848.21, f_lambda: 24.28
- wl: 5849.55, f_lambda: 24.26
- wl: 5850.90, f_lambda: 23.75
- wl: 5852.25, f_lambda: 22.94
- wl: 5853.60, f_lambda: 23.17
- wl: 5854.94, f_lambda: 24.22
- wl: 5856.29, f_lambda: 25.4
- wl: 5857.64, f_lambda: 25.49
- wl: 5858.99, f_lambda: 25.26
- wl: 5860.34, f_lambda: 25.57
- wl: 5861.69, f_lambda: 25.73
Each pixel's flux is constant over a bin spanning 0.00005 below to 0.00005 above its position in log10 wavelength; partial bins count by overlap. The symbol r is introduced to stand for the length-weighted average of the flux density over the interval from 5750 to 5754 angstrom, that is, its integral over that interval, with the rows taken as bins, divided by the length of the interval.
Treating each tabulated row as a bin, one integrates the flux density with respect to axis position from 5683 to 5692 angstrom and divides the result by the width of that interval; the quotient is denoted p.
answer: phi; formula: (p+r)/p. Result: 2.05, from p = 25.5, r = 26.9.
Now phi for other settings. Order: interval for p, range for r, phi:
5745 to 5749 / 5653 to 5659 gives 1.94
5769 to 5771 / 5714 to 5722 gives 2.01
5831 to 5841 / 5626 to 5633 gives 2.04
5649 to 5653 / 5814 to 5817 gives 1.82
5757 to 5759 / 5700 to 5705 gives 2.02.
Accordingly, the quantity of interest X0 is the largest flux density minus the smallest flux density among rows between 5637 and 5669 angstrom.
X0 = 6.8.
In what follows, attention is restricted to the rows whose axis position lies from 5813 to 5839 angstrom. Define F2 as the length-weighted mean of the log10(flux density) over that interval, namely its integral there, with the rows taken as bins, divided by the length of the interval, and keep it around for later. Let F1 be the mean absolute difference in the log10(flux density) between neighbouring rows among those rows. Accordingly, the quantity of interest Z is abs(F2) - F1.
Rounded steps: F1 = 0.021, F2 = 1.39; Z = 1.368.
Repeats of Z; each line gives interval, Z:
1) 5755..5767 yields 1.362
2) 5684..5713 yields 1.396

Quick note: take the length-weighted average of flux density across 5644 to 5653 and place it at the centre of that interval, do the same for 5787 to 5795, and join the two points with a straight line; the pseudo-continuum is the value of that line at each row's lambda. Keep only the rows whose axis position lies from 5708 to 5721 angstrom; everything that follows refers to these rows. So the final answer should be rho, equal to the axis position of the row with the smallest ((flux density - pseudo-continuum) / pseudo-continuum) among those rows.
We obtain 5717.72 angstrom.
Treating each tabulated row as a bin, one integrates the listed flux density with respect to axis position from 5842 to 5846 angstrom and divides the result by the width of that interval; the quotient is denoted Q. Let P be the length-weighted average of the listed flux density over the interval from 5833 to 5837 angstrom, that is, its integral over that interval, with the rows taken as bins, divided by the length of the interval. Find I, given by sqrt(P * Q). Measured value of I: 25.5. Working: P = 26.1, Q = 24.8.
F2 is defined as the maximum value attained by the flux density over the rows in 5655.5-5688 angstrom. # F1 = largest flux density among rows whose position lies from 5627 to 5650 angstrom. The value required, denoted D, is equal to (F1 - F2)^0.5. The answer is 1.5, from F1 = 28.5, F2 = 26.35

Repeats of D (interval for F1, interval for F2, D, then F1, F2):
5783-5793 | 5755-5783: 0.6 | 28.65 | 28.24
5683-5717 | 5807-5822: 2.1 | 29.31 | 24.9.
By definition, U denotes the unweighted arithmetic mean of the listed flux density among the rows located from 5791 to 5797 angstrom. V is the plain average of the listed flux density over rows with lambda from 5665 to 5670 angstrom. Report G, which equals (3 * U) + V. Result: 95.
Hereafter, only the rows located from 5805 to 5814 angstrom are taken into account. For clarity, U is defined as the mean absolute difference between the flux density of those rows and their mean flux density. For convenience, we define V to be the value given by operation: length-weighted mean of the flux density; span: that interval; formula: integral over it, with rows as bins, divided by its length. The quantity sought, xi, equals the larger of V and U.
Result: 22.3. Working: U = 2.04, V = 22.3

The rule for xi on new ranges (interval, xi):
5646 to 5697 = 24.8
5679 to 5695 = 25.0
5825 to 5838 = 25.5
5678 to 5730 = 25.1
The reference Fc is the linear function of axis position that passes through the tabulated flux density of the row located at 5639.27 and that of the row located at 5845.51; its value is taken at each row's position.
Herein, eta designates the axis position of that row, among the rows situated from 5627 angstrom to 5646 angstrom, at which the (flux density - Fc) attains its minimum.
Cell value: 5631.48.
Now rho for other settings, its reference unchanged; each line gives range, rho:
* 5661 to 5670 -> 5661.39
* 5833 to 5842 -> 5841.48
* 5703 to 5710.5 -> 5704.57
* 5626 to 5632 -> 5631.48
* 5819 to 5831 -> 5820.00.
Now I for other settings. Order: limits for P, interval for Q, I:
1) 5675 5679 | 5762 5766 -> 24.4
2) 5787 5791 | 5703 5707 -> 23.1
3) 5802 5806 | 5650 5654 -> 24.7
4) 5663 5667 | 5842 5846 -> 24.9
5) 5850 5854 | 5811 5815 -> 21.8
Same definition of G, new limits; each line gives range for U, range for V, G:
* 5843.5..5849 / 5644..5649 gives 103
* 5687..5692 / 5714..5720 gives 106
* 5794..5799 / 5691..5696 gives 104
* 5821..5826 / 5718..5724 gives 102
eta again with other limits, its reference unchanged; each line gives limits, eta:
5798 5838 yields 5811.96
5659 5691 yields 5661.39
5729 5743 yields 5738.82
